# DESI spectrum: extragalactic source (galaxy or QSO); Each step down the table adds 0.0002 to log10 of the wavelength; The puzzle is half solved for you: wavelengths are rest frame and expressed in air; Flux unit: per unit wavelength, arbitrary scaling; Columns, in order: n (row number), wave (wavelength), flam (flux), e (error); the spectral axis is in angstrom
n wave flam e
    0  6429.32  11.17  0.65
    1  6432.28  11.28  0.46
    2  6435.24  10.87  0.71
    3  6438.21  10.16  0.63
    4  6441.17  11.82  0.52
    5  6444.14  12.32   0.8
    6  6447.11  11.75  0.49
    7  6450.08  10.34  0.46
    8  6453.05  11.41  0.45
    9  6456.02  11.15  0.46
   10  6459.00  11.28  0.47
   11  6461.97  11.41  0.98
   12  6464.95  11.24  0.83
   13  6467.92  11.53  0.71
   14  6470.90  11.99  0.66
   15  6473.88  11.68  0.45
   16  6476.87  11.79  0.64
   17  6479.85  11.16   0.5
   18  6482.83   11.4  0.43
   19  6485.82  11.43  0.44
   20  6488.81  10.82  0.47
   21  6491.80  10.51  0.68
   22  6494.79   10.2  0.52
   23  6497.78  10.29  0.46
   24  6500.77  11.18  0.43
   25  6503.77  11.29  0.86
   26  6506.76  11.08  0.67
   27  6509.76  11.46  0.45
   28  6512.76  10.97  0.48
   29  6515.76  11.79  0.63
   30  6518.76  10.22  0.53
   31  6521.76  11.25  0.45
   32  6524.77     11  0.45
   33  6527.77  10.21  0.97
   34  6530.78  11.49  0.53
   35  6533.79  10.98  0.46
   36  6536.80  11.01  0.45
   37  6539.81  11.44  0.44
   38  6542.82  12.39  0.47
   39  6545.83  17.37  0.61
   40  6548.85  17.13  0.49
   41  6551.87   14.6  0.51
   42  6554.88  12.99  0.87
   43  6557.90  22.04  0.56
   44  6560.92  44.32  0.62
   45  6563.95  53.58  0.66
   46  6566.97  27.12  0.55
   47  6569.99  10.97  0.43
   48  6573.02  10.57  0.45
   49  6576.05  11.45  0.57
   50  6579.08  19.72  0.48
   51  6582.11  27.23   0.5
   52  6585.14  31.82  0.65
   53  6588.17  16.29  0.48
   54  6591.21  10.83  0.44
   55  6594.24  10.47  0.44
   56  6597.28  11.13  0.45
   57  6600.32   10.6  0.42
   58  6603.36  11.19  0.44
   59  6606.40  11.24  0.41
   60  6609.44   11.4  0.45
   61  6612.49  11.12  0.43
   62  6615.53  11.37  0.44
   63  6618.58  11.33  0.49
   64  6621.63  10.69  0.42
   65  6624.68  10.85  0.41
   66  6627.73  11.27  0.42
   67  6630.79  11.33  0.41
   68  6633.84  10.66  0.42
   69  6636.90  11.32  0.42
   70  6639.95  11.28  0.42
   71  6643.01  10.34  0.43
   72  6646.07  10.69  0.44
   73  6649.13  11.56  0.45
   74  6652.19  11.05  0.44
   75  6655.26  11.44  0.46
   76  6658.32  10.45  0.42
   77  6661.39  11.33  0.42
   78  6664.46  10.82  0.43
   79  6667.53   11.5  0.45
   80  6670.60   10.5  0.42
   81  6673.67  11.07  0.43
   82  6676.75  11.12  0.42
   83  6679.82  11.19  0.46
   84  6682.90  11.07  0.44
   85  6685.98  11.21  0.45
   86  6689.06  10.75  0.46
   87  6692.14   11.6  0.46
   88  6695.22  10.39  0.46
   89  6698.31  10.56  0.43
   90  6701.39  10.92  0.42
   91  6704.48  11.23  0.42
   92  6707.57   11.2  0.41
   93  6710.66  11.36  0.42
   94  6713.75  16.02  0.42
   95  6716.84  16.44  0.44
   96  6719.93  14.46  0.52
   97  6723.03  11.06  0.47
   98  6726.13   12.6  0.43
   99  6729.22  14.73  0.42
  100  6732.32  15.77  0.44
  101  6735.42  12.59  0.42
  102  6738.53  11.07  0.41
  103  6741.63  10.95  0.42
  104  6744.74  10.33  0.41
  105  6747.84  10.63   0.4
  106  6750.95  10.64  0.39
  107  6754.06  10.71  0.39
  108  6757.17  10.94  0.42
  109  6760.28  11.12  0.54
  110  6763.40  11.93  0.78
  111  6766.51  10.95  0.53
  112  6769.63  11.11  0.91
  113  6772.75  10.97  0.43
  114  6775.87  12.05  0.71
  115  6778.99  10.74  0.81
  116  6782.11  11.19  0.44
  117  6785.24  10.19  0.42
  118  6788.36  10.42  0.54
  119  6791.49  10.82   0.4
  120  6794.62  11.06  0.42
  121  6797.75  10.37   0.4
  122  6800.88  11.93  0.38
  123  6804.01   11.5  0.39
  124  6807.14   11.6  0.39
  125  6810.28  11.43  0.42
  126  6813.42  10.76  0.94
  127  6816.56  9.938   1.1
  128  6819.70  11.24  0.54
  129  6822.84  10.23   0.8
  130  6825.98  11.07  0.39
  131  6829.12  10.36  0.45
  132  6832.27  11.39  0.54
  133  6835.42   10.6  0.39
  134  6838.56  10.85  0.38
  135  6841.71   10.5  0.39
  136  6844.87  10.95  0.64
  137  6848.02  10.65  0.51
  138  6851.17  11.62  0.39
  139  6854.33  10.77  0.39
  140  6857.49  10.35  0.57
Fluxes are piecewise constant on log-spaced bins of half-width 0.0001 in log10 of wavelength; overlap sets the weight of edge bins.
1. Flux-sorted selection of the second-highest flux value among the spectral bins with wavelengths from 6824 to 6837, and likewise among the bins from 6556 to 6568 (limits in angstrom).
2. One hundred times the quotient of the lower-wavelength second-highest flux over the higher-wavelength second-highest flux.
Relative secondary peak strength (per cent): 400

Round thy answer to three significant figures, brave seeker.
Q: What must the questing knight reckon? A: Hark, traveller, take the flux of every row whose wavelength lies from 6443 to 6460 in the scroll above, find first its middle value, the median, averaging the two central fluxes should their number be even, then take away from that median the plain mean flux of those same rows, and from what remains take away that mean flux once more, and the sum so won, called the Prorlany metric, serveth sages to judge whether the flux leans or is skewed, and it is -11.4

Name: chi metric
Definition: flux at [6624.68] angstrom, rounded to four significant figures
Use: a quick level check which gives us 10.85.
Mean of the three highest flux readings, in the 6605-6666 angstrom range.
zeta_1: 11.5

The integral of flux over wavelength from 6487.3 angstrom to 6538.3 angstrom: 557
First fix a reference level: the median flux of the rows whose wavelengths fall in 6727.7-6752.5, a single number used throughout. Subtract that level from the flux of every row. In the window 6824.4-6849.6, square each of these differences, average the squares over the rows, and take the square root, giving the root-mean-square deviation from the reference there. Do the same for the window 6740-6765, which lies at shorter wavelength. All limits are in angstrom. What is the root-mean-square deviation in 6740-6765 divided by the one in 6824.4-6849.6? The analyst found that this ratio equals 1.2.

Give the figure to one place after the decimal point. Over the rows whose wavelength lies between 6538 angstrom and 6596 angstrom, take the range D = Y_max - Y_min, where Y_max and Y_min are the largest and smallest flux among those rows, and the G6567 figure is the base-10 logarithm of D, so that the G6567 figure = 1.6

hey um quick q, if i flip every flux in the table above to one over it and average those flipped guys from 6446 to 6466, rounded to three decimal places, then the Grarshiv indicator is 0.089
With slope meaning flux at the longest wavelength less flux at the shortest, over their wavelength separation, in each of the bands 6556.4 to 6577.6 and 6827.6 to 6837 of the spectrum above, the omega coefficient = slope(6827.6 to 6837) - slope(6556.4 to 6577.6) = 0.62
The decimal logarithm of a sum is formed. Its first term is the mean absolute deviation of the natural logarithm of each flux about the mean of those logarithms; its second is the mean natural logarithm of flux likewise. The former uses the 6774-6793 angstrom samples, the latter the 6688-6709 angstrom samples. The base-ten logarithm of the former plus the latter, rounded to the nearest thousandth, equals 0.387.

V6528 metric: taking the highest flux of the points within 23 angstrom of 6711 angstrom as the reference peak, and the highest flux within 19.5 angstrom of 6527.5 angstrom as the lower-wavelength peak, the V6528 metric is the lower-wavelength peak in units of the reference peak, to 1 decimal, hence 1.1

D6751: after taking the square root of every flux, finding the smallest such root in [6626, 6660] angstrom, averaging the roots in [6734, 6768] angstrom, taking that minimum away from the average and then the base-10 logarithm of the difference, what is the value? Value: -1.0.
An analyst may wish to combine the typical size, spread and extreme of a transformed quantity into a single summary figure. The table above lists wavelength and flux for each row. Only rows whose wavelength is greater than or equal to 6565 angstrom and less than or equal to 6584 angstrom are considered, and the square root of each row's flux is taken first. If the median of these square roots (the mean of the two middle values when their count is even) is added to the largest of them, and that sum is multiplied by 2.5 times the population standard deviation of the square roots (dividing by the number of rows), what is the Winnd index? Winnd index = 19.6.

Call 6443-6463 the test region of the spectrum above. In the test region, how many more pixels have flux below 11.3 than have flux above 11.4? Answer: -1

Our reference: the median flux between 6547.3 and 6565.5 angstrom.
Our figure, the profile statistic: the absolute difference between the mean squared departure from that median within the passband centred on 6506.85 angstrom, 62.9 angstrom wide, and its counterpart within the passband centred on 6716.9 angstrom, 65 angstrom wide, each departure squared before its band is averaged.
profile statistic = 15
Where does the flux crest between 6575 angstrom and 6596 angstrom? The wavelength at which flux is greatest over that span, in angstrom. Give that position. 6585.14 angstrom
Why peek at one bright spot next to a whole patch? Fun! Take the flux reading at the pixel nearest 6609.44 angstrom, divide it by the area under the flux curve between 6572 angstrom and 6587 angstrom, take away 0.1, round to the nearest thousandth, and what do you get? -0.063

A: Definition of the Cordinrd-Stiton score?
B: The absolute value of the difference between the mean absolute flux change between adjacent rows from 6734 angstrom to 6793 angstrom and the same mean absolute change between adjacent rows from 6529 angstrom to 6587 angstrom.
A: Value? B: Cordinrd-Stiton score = 5.9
